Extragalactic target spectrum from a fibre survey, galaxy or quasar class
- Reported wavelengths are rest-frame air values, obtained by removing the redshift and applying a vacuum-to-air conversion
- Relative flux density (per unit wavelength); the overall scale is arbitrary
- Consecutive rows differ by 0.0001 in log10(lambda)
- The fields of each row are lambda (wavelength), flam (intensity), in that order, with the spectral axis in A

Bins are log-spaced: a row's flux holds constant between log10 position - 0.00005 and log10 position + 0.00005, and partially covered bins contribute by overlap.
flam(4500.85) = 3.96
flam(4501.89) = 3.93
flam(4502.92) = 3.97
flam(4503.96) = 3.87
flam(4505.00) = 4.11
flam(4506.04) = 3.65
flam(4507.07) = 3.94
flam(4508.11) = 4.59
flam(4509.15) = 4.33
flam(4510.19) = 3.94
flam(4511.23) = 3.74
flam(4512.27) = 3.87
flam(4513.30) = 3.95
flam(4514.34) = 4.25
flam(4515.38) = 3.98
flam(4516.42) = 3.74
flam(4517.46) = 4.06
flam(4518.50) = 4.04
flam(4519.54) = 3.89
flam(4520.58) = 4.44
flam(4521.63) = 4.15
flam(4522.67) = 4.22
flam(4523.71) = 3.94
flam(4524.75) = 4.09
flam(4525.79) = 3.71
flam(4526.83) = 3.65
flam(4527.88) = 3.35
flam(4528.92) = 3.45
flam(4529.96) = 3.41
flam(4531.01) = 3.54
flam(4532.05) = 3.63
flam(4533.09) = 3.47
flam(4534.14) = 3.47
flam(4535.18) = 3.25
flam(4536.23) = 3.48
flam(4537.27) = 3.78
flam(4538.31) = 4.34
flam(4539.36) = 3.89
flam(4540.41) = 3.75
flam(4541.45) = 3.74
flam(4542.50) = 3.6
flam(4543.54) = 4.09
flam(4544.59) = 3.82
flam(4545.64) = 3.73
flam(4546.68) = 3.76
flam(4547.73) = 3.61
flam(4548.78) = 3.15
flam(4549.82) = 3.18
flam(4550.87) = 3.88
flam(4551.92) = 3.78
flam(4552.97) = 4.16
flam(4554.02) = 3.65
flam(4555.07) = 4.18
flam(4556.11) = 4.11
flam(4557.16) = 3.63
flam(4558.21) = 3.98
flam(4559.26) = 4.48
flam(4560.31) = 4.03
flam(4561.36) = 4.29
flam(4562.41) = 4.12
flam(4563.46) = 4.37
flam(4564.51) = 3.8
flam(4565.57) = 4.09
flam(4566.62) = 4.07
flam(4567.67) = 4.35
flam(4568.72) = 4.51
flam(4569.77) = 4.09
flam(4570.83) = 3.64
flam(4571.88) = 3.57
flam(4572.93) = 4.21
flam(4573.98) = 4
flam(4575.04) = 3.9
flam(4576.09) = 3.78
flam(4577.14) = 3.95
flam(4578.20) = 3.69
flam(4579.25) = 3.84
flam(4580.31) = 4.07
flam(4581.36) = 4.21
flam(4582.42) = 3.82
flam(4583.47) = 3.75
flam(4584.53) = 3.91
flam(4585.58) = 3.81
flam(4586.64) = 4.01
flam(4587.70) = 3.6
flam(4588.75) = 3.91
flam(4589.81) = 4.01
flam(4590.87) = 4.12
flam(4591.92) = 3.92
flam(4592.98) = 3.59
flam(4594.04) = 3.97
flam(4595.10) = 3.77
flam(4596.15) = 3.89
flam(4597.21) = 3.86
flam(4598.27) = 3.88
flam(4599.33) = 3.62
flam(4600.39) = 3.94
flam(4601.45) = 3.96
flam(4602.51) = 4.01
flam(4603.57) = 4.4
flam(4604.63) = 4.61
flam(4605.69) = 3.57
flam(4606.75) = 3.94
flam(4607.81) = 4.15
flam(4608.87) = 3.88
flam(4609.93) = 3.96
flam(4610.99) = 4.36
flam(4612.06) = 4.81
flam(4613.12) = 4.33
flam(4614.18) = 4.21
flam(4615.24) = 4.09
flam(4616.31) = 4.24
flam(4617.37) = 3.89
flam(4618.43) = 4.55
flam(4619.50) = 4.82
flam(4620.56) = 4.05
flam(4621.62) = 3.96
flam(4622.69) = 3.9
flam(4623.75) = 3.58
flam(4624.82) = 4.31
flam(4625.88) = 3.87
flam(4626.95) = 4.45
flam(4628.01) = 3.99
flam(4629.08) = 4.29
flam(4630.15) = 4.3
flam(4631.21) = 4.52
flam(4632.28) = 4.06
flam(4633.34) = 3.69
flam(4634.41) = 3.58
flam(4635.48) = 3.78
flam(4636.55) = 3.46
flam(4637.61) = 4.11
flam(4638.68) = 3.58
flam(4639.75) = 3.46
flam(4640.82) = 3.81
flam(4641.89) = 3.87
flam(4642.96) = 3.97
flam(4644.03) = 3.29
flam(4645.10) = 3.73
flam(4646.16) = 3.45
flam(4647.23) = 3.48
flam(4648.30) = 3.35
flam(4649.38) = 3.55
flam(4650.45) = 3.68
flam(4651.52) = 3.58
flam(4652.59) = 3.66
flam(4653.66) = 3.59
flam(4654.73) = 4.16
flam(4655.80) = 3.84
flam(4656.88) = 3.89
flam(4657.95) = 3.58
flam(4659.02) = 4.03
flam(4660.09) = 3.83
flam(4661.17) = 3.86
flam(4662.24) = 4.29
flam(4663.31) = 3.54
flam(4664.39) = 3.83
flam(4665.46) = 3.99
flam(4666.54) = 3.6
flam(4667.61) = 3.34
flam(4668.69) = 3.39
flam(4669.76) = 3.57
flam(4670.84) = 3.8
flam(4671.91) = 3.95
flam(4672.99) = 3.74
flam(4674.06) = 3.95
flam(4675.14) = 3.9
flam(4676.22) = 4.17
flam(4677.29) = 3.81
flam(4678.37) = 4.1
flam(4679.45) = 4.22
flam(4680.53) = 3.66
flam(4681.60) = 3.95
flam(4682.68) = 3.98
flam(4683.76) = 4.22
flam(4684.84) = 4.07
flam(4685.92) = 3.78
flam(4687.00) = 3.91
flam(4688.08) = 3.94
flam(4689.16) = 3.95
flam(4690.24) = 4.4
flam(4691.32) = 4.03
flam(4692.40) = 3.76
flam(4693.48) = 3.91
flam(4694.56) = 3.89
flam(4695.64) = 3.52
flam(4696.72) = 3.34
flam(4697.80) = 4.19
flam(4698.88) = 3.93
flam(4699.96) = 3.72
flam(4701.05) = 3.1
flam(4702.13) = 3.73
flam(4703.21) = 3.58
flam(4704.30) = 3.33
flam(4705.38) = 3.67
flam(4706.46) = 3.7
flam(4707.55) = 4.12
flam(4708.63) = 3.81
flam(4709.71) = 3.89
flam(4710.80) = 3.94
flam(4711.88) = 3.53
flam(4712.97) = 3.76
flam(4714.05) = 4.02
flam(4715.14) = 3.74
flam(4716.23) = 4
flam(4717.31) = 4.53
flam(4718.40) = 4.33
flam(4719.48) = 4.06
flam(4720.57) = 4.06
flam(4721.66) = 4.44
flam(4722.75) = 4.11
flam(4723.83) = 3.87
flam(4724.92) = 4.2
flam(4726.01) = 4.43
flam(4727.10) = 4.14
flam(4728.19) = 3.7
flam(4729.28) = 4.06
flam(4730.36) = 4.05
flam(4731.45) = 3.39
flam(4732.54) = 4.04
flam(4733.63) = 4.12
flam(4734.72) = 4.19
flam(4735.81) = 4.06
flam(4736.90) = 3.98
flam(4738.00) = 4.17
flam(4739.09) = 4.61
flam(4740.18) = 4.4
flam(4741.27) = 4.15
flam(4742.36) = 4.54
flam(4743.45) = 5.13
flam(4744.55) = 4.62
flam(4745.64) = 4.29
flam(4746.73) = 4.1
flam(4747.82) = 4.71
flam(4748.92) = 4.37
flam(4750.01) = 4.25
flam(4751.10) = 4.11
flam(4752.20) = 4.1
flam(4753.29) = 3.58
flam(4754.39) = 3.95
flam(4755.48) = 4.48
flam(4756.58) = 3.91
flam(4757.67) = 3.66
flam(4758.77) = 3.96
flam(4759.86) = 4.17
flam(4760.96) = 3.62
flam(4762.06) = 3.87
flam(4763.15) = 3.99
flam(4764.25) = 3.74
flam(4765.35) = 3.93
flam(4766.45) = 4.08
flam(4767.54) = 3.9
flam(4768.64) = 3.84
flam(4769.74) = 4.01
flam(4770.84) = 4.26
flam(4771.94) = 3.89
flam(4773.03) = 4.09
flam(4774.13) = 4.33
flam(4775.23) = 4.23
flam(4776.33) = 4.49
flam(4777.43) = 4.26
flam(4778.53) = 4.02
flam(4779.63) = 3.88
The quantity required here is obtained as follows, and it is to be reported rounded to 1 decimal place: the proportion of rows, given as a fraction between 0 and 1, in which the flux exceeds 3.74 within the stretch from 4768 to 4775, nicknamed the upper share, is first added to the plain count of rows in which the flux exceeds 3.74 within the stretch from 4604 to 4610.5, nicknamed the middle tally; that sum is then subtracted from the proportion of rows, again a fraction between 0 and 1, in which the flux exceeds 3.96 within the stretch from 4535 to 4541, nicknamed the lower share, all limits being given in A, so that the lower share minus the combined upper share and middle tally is -5.8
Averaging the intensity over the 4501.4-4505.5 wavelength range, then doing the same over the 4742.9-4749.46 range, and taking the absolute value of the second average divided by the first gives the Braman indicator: 1.14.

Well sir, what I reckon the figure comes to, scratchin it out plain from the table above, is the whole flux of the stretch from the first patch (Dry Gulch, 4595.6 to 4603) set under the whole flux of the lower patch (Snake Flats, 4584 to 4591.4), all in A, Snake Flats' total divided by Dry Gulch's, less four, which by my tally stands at -2.99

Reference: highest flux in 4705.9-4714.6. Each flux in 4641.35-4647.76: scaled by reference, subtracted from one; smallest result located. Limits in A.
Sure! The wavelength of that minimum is 4642.96 A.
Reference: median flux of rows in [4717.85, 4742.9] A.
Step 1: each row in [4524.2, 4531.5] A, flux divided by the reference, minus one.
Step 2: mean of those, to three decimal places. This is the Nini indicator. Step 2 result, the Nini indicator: -0.126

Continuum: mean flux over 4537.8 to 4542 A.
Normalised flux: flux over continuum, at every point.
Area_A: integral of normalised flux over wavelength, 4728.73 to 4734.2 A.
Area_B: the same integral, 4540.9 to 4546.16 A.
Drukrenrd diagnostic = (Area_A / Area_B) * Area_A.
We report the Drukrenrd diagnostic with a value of 5.9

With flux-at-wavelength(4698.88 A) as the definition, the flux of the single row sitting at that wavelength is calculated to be 3.93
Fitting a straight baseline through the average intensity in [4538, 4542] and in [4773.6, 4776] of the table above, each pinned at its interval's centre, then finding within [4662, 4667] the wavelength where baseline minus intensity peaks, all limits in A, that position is 4663.31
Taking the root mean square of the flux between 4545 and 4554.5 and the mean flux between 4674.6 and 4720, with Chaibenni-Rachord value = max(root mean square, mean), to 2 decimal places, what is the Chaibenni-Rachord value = 3.89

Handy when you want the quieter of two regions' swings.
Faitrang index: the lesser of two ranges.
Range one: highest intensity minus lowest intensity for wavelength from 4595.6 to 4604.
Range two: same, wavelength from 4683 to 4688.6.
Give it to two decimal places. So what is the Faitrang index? 0.44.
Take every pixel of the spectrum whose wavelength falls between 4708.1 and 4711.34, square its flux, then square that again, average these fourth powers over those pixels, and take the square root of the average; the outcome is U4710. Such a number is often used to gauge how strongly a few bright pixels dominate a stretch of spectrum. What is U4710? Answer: 15.1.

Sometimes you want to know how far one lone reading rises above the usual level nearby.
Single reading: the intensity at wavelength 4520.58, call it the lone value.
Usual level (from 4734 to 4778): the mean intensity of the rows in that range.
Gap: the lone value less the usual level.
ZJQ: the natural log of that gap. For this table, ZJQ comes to -1.2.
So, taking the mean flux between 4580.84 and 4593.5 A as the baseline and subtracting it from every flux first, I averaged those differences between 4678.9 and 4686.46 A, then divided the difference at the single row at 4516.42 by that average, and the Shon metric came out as -1.6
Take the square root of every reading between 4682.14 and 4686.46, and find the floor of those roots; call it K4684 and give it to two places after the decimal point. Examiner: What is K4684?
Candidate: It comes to 1.94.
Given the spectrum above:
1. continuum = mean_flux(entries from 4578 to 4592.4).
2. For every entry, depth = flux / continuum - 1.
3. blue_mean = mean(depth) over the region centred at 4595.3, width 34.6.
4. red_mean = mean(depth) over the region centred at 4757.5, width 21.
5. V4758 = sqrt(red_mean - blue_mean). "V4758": 0.12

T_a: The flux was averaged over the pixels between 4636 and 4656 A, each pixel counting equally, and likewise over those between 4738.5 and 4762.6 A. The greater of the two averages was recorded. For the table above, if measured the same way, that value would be 4.21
